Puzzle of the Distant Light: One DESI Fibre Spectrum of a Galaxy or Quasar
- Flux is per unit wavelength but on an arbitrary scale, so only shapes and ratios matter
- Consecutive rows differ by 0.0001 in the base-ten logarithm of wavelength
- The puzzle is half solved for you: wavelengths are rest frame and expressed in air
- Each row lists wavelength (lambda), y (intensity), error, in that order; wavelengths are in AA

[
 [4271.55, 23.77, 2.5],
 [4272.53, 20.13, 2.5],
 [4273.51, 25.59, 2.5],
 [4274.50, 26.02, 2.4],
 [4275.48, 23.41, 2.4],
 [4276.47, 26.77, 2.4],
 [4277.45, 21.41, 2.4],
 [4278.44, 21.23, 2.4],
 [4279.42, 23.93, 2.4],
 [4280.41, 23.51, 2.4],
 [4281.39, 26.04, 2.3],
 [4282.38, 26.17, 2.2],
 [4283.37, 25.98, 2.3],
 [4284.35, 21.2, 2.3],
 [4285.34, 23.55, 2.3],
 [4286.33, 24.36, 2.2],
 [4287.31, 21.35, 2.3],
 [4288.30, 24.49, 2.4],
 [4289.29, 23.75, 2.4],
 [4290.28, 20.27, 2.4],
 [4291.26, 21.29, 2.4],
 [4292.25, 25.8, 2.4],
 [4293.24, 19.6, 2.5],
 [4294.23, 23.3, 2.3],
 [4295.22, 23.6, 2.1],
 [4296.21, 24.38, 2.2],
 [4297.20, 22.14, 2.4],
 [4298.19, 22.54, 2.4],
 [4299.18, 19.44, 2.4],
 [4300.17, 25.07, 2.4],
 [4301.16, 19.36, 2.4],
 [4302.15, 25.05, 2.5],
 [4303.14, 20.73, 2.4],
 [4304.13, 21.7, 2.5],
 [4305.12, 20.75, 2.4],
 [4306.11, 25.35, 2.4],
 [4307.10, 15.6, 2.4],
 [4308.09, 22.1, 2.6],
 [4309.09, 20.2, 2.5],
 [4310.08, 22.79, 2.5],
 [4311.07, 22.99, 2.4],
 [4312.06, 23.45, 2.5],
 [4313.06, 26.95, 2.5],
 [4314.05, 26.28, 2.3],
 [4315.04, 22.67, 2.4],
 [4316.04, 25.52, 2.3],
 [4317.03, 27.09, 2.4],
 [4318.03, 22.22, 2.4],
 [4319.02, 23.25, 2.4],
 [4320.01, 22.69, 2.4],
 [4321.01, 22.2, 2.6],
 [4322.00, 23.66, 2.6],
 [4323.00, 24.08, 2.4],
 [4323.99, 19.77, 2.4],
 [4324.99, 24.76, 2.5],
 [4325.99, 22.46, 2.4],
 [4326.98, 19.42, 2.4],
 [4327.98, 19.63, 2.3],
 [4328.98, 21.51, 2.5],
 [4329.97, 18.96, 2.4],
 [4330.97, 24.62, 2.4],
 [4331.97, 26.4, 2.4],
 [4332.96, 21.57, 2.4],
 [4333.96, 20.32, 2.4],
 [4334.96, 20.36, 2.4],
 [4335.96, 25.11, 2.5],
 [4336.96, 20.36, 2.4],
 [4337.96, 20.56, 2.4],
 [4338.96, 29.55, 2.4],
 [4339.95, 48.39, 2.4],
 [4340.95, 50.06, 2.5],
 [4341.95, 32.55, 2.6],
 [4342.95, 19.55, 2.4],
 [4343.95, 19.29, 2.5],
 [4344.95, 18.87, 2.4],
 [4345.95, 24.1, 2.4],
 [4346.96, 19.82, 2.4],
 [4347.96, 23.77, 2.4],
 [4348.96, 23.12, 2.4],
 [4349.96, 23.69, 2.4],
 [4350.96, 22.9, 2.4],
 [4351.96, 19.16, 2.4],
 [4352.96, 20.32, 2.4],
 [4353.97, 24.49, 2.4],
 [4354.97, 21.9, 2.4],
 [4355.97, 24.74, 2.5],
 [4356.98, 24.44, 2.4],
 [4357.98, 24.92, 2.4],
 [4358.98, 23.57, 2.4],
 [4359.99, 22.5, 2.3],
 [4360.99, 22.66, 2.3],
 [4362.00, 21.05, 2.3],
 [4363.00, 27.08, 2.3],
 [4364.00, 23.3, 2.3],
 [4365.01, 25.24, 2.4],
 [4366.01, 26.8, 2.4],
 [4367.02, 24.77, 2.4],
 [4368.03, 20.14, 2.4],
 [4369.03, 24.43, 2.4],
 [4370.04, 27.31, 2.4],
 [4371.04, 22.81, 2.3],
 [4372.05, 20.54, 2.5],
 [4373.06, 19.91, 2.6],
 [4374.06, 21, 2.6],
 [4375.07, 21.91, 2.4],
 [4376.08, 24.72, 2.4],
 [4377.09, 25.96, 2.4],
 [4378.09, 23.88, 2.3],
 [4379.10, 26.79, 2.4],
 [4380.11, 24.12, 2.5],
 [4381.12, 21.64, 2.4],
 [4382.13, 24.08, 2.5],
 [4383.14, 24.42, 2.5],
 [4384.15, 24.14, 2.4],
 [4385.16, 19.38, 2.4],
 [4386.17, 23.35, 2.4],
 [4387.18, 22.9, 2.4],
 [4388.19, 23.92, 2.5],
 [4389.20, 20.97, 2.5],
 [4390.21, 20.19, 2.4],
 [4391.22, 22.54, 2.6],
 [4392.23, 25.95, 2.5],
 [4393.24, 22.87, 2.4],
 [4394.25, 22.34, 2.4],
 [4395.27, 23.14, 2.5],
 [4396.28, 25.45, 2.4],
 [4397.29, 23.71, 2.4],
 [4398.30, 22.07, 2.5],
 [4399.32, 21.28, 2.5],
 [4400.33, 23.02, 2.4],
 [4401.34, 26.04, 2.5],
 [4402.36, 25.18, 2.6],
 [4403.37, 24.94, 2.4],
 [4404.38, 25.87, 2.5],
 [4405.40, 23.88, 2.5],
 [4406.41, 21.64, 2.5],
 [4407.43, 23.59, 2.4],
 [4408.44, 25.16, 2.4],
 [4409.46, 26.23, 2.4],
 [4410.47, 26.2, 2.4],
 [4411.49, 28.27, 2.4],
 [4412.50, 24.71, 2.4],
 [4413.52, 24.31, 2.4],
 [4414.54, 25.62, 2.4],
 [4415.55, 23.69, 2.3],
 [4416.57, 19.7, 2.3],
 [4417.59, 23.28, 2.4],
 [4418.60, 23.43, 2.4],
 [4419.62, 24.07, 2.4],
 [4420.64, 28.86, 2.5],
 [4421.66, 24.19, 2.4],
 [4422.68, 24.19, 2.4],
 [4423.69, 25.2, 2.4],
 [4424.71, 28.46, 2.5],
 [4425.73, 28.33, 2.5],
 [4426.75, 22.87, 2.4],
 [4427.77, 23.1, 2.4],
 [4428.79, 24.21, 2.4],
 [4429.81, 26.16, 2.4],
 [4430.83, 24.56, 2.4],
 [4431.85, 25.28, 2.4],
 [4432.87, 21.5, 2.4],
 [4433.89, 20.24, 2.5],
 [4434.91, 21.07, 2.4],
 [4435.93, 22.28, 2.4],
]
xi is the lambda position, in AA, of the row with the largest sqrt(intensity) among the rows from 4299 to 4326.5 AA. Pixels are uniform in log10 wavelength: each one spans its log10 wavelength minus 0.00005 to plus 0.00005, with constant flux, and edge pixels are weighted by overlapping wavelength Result 4317.03 AA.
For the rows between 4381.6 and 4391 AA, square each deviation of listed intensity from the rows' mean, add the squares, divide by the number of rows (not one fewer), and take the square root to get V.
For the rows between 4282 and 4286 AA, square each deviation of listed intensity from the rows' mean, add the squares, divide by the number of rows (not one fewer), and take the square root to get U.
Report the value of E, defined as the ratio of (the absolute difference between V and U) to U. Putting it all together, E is 0.11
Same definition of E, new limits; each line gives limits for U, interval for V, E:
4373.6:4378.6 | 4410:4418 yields 0.29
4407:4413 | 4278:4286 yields 0.29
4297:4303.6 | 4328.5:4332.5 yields 0.29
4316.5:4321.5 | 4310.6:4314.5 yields 0.06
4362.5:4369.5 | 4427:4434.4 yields 0.10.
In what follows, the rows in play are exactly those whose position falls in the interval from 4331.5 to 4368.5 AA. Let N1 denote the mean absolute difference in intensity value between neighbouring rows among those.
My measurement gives 3.7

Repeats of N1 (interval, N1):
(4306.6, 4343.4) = 3.8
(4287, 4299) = 2.4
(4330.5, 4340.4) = 5.0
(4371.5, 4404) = 1.8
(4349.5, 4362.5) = 1.7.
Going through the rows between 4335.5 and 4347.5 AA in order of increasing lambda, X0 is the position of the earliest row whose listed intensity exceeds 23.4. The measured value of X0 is 4335.96 AA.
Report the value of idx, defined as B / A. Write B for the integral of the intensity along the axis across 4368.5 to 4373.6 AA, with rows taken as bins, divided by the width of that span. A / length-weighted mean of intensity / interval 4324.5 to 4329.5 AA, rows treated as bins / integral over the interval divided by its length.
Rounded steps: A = 21.5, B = 23.0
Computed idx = 1.07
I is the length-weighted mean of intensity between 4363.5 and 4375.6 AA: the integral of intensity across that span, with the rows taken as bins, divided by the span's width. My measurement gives 23.2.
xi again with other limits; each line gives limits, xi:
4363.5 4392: 4370.04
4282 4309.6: 4282.38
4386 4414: 4411.49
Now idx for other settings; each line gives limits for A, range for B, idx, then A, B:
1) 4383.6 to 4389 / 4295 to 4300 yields 0.99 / 22.7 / 22.5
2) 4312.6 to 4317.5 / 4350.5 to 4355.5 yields 0.85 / 25.7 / 21.8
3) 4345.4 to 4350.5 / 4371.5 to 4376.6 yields 0.95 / 22.8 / 21.6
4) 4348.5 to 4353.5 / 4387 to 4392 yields 1.02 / 21.8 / 22.3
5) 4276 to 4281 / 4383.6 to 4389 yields 0.97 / 23.4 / 22.7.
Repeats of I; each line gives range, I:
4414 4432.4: 24.7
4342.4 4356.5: 21.9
